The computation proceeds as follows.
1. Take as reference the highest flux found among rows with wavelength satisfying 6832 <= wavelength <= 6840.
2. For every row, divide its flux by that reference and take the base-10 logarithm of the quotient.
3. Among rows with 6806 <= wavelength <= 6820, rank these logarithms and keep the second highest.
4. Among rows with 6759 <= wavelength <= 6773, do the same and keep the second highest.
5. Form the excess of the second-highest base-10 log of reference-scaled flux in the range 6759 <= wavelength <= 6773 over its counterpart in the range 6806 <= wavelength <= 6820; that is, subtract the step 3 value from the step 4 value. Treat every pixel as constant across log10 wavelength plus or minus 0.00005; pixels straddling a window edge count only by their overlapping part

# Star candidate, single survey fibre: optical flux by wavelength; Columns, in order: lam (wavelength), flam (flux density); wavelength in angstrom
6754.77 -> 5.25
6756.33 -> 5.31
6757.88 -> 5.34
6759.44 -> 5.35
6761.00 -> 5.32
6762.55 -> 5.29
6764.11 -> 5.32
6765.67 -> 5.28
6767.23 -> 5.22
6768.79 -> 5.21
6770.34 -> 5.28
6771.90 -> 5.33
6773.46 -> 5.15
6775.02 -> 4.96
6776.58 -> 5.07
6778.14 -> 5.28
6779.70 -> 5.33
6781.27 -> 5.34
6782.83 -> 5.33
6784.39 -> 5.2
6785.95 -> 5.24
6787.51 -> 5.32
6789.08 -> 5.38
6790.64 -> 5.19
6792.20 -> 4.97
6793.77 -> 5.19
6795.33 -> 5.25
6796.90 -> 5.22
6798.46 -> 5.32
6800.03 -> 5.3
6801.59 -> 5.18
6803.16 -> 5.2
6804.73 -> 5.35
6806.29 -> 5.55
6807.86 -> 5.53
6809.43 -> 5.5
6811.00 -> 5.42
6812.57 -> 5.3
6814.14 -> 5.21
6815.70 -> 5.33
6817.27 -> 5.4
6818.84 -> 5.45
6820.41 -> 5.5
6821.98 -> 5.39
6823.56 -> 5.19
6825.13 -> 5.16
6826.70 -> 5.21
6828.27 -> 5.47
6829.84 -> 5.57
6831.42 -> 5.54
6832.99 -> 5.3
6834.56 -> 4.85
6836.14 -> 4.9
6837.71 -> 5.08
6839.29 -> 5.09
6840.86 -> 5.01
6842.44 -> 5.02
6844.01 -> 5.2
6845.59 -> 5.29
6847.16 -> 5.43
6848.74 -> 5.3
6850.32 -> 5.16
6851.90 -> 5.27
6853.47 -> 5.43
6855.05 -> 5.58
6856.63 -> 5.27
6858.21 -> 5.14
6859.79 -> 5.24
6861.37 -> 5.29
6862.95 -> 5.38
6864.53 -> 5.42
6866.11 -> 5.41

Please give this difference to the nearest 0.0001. -0.0160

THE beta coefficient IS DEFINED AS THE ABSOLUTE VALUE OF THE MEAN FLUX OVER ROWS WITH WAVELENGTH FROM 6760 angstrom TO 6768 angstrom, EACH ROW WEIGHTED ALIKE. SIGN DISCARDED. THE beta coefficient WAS 5.29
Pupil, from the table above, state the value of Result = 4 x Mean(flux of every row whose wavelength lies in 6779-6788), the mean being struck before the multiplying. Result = 21.17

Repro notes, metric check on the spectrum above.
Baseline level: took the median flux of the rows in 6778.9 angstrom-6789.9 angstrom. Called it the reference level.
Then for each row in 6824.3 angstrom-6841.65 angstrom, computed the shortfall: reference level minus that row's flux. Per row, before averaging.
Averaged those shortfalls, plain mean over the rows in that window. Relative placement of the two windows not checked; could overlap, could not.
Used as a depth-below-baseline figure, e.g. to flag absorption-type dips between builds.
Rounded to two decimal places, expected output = 0.13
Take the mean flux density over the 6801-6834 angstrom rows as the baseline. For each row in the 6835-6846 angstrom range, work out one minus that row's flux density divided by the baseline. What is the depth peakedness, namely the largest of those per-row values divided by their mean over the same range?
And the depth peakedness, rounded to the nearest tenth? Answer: 1.6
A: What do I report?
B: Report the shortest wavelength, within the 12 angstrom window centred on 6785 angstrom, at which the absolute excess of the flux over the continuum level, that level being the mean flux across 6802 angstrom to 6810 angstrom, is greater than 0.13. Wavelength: 6784.39 angstrom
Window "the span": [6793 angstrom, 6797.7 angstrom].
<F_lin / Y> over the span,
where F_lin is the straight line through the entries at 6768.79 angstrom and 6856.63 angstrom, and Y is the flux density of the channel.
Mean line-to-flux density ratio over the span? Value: 1.00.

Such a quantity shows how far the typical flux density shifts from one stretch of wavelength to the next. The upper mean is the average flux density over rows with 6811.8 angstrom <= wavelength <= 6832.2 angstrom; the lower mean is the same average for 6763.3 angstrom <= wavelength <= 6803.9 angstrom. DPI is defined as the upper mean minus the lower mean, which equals 0.13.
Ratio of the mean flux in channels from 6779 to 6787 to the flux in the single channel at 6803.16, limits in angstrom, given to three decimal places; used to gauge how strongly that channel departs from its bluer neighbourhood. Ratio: 1.017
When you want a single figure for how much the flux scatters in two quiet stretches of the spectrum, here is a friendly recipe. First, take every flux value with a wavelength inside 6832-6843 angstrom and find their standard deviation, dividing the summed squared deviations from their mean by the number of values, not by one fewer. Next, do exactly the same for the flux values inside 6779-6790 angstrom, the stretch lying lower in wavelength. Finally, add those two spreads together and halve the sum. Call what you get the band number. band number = 0.097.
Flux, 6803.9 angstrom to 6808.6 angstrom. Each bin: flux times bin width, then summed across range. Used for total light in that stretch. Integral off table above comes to 25.7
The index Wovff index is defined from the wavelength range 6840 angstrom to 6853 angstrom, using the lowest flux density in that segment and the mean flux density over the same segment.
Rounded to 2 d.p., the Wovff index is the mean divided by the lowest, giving 1.04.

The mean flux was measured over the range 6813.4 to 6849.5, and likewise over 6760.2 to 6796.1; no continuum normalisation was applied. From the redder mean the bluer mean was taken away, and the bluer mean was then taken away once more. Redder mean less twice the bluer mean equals -5.22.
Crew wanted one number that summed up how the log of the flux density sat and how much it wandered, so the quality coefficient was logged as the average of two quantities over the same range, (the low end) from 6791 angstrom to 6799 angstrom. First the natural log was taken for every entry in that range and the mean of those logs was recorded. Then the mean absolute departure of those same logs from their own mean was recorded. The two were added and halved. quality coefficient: 0.832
